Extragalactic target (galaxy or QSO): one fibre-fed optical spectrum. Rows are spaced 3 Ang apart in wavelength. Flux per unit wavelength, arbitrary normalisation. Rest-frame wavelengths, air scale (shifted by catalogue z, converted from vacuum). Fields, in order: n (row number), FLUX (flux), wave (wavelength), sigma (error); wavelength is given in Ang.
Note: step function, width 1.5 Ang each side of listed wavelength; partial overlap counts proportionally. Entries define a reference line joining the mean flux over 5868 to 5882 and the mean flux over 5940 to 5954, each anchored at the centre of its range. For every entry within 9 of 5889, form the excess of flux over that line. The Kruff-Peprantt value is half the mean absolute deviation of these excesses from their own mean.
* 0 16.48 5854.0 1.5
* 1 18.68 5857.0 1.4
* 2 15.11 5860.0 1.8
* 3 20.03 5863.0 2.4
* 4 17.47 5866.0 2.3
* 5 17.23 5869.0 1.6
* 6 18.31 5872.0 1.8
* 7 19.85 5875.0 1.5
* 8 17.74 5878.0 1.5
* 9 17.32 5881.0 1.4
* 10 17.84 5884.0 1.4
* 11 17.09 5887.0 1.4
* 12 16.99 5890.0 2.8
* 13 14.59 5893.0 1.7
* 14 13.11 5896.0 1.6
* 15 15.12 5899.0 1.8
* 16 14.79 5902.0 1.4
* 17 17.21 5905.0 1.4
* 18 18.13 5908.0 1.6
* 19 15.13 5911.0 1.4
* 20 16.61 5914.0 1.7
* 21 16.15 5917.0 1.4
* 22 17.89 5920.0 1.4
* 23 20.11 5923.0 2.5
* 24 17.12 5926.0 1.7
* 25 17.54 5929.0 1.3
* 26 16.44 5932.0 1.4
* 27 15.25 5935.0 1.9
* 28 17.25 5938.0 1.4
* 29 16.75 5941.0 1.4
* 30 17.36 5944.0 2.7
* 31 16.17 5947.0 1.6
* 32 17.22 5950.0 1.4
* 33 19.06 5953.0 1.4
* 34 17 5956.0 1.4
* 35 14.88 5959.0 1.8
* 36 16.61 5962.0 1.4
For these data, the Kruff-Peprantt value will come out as 0.7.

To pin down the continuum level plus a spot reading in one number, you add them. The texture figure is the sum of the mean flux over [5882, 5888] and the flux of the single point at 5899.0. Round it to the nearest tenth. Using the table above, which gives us 32.6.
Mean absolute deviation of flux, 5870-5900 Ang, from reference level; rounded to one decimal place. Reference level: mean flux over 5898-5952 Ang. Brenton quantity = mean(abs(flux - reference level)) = 1.5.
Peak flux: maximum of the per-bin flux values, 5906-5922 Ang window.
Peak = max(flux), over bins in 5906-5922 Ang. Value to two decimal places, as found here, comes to 18.13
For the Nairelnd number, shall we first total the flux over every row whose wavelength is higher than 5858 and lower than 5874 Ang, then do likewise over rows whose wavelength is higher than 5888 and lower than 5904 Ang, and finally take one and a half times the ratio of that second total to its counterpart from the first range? 1.27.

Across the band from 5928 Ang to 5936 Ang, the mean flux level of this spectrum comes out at 16.4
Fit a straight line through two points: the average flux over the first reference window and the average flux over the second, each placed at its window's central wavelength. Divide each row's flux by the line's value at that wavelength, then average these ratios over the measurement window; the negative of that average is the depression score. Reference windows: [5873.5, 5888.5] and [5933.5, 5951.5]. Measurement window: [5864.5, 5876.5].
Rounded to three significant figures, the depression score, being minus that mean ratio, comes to -1.00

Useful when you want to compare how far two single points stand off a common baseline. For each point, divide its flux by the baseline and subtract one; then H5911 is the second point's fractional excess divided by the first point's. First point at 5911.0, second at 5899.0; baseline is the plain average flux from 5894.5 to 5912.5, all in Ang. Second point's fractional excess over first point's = 1.02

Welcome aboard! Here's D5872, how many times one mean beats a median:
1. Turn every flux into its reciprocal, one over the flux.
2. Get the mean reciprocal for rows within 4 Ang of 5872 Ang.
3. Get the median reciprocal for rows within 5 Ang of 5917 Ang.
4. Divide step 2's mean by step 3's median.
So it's 0.90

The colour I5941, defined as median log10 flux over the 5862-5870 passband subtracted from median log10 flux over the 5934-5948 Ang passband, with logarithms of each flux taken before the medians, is -0.02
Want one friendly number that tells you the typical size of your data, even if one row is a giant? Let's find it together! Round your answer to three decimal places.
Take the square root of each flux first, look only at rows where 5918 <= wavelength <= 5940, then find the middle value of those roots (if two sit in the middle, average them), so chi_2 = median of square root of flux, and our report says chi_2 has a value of 4.153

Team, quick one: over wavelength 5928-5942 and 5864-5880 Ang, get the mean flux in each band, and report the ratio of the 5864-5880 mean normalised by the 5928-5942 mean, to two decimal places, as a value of 1.09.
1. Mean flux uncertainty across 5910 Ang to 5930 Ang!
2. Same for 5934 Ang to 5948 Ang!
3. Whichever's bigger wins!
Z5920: 1.80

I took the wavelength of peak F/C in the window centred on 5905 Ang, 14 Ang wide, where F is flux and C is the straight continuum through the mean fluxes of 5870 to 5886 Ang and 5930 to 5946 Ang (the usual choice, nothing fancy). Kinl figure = 5908.0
